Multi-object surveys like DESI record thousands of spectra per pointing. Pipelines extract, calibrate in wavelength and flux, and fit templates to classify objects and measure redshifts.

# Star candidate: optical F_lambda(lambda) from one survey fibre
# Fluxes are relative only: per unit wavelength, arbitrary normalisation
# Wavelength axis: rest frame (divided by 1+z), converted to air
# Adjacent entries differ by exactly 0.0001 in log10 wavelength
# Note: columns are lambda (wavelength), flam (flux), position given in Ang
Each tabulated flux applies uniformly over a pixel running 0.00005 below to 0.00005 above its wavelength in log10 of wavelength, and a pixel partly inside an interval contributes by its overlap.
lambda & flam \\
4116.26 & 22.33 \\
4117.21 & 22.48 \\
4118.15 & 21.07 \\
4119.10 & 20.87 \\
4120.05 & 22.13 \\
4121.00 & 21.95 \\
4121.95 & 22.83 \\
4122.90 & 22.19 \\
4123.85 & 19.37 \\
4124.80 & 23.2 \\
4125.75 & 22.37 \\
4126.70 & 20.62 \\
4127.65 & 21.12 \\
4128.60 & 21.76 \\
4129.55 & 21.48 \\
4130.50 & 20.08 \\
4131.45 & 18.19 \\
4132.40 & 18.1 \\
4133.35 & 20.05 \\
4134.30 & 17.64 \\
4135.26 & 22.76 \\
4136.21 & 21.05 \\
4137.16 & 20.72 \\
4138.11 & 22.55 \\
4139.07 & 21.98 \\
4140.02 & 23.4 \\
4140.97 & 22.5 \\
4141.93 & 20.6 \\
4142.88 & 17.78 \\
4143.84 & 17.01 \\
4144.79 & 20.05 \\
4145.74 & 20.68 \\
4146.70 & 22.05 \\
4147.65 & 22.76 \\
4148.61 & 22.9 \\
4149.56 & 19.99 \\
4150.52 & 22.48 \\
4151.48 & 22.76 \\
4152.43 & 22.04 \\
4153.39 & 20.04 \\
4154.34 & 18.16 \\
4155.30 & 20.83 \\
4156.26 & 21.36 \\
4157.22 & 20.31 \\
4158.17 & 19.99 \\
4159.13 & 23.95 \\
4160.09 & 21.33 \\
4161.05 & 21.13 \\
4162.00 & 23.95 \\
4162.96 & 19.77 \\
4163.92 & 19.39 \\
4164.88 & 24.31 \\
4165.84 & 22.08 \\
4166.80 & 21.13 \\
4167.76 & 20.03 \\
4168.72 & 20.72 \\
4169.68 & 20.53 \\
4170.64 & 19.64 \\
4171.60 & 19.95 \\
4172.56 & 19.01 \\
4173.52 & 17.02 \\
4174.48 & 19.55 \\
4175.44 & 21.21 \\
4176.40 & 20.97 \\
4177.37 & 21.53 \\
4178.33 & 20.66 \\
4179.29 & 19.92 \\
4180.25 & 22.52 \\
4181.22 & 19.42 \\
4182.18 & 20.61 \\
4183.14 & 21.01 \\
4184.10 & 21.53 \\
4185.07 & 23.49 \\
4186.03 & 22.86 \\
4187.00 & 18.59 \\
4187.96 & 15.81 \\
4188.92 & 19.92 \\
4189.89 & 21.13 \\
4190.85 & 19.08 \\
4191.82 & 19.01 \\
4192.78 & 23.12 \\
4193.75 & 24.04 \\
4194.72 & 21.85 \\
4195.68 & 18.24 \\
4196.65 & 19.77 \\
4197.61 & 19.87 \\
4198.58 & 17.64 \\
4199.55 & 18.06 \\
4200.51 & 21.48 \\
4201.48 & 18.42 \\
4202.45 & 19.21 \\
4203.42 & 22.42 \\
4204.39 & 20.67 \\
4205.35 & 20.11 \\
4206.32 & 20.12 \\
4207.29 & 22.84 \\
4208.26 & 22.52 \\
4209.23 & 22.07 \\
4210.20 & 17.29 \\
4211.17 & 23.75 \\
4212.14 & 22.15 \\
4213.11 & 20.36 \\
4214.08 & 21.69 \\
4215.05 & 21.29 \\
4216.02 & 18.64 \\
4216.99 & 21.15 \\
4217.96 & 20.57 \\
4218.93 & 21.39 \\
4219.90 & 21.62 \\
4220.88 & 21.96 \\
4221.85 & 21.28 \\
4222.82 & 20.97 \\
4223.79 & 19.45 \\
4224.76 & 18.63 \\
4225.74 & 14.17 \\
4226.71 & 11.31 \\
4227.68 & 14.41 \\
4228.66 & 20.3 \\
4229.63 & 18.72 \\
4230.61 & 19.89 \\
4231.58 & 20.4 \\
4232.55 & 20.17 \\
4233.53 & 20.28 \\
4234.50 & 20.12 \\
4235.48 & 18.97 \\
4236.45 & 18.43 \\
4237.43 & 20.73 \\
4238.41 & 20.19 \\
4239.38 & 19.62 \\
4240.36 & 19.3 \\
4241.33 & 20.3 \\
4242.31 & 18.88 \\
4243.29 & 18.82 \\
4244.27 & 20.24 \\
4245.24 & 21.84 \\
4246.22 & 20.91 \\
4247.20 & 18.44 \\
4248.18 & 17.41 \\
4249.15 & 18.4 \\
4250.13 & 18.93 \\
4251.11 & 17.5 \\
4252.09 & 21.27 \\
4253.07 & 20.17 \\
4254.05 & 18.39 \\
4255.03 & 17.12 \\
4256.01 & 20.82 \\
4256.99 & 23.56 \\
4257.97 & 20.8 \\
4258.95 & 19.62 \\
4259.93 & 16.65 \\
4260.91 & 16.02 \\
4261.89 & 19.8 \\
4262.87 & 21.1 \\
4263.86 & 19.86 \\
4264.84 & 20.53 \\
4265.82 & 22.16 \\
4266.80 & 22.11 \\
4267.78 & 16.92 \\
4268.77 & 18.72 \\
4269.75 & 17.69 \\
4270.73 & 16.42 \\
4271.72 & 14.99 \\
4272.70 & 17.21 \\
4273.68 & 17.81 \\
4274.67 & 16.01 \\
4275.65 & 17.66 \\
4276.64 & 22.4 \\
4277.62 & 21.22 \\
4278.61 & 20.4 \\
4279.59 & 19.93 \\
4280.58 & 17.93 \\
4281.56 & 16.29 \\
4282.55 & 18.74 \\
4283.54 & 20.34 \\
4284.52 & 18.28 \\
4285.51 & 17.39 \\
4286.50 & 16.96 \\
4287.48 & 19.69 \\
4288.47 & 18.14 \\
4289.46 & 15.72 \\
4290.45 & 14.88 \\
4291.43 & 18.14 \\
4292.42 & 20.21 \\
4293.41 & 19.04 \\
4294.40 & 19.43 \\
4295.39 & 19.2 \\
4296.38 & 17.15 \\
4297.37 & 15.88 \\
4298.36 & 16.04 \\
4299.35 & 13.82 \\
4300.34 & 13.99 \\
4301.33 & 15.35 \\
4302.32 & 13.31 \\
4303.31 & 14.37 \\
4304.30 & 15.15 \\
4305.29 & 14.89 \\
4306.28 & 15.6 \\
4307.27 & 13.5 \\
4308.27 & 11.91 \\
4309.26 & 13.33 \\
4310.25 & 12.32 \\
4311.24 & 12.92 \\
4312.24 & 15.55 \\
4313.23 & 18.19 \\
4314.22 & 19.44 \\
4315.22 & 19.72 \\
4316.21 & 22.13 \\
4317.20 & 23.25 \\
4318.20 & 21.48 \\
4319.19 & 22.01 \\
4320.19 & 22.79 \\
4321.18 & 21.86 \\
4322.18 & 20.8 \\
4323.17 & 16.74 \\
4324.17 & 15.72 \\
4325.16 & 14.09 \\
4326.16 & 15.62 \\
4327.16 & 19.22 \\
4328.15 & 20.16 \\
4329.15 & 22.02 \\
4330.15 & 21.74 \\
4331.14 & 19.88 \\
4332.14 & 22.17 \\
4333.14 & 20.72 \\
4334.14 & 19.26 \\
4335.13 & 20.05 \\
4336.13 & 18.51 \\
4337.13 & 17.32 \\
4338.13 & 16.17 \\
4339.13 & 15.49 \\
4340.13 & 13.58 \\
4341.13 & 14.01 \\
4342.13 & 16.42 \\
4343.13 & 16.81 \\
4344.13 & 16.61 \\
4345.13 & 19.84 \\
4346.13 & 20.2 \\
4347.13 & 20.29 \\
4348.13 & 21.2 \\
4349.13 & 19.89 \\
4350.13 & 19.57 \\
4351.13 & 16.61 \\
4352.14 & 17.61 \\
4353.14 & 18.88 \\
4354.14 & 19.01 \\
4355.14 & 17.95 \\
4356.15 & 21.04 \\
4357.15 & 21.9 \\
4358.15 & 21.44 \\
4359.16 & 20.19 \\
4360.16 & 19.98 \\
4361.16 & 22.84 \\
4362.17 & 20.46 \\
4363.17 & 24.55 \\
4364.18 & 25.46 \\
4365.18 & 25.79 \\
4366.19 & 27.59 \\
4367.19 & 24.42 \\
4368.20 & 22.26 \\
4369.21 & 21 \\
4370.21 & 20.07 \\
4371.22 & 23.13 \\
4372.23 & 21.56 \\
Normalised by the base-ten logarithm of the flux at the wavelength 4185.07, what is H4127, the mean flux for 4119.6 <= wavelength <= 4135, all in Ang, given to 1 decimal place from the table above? 15.2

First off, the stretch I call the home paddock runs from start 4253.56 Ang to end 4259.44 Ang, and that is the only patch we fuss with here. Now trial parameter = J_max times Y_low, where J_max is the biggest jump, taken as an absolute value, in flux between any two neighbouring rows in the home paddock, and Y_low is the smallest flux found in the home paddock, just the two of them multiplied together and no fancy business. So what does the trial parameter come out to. 63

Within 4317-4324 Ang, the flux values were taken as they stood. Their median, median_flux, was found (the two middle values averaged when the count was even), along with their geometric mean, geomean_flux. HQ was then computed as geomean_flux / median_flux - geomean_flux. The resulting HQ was -20.2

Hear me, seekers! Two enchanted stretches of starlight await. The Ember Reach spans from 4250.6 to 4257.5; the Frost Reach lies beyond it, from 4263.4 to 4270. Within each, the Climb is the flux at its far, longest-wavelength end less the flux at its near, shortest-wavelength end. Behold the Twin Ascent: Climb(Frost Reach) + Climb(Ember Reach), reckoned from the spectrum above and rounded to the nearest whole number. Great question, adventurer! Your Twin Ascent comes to 4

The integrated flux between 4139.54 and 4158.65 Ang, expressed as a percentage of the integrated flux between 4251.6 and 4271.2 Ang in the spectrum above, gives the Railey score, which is 104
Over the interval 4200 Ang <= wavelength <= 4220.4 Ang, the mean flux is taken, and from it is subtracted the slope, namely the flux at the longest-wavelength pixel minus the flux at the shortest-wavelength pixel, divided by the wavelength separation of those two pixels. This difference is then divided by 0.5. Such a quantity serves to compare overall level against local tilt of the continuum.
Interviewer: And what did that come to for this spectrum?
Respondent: 41.9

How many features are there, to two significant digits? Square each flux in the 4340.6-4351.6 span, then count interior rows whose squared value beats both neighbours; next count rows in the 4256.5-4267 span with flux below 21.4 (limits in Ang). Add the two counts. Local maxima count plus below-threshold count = 10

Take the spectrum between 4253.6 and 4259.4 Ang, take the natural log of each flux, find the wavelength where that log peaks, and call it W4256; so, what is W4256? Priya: 4256.99 Ang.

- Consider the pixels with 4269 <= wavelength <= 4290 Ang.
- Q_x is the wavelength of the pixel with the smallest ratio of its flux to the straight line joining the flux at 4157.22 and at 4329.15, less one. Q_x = 4271.72 Ang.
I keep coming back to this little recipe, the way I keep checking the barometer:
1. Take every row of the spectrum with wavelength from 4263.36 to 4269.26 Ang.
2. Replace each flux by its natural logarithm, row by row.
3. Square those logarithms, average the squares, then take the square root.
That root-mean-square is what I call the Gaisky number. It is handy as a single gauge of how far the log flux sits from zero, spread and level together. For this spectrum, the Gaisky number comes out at 3.00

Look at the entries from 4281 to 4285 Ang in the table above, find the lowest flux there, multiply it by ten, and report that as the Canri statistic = 163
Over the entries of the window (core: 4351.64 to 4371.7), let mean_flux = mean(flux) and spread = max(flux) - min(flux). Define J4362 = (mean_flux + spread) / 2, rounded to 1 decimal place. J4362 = 15.9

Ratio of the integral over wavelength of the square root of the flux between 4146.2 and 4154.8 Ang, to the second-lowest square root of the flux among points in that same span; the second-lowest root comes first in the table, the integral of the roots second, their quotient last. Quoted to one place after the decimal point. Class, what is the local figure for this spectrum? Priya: 8.9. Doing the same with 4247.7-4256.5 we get 9.2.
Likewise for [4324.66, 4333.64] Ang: 10.0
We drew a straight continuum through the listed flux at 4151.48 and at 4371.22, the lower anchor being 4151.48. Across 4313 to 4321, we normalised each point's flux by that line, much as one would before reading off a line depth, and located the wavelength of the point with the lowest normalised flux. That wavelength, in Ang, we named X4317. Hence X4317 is 4313.23 Ang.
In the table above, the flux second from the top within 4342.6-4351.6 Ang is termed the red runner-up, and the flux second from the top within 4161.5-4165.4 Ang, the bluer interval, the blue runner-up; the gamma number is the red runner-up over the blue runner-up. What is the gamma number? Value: 0.85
